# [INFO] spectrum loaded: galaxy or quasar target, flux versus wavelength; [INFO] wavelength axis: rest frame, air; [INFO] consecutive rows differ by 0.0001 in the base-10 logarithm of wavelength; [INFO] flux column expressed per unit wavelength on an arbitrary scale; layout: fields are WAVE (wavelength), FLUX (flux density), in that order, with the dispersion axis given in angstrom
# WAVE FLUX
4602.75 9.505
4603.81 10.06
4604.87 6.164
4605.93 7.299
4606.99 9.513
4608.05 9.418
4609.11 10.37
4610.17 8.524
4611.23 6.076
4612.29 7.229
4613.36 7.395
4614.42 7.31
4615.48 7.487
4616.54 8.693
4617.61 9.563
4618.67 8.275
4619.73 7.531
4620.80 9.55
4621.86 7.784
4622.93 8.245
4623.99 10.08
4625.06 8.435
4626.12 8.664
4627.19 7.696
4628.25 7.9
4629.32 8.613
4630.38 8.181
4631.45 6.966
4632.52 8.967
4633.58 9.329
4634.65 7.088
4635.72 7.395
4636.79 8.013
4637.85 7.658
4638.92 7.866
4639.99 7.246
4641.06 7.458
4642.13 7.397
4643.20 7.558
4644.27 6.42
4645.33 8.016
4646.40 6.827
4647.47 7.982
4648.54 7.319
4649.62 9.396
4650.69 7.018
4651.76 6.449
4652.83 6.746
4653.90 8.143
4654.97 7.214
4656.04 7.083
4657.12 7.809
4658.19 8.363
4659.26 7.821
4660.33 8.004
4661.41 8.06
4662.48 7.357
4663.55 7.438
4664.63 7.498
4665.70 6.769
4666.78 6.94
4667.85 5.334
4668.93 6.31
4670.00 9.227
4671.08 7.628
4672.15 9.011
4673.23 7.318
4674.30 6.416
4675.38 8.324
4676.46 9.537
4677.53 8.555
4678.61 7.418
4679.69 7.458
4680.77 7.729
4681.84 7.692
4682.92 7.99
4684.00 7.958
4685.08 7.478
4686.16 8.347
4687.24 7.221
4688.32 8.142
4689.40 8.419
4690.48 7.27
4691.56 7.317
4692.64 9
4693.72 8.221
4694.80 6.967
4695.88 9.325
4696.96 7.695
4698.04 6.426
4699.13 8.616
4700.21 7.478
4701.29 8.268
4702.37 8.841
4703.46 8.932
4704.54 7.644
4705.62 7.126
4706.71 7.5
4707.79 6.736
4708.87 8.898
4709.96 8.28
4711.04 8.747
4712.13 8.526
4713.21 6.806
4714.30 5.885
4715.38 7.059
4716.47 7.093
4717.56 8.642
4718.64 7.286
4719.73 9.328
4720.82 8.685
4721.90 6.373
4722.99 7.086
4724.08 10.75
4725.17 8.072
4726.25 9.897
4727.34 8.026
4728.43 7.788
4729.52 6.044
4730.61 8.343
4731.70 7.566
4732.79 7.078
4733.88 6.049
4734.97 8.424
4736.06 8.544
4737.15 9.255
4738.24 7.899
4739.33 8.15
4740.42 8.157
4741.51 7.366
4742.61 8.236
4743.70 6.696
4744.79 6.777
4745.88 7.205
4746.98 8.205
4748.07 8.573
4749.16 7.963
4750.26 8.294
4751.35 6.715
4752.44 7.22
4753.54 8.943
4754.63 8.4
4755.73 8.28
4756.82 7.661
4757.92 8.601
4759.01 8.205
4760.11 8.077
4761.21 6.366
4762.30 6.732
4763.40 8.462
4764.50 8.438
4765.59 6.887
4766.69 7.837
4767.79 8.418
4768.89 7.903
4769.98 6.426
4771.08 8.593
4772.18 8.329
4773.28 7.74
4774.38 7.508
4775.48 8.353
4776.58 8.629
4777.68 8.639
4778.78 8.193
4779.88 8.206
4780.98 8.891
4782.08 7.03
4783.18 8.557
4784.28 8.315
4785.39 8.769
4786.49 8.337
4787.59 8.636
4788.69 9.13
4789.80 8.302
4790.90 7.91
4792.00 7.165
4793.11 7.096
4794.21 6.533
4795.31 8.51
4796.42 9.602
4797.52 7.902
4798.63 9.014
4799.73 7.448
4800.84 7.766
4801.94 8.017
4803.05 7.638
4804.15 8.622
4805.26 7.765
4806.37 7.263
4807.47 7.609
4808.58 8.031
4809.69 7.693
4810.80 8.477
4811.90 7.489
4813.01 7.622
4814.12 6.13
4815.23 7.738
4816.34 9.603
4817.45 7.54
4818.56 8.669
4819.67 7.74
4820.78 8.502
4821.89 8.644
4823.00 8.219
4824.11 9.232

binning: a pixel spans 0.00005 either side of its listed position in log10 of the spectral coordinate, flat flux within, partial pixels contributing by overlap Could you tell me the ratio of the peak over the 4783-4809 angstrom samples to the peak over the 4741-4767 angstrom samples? 1.07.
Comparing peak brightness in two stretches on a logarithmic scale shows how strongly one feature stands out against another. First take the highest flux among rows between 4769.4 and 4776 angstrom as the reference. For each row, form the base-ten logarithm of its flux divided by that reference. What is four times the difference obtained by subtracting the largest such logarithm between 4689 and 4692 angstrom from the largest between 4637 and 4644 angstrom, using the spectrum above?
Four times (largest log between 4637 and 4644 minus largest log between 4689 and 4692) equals -0.12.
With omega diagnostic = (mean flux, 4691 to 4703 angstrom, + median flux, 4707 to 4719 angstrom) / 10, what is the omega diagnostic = 1.53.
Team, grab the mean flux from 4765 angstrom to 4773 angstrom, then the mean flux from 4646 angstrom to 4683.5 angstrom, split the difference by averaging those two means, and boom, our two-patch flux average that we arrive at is 7.69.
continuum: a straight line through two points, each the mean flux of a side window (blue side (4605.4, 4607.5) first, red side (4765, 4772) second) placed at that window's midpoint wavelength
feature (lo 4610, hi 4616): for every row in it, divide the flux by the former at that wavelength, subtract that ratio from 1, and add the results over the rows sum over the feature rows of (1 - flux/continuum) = 0.7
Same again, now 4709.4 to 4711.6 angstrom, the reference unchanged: -0.1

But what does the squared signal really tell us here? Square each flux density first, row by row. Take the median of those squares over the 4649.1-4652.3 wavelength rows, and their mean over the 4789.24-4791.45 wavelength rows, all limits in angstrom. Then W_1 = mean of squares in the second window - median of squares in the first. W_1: 16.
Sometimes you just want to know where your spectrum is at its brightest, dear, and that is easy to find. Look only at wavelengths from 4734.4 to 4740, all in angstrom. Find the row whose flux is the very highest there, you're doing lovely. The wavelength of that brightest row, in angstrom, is 4737.15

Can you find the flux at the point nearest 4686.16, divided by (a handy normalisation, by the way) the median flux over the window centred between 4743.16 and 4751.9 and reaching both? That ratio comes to 1.10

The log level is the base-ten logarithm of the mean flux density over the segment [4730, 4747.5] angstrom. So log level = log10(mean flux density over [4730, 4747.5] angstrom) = 0.889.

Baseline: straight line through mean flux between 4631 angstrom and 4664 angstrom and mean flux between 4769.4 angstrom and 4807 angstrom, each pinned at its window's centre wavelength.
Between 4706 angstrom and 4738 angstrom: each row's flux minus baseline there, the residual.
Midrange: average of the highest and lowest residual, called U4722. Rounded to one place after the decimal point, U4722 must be 0.5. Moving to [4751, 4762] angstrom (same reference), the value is -0.3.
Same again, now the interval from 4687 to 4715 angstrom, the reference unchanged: -0.2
